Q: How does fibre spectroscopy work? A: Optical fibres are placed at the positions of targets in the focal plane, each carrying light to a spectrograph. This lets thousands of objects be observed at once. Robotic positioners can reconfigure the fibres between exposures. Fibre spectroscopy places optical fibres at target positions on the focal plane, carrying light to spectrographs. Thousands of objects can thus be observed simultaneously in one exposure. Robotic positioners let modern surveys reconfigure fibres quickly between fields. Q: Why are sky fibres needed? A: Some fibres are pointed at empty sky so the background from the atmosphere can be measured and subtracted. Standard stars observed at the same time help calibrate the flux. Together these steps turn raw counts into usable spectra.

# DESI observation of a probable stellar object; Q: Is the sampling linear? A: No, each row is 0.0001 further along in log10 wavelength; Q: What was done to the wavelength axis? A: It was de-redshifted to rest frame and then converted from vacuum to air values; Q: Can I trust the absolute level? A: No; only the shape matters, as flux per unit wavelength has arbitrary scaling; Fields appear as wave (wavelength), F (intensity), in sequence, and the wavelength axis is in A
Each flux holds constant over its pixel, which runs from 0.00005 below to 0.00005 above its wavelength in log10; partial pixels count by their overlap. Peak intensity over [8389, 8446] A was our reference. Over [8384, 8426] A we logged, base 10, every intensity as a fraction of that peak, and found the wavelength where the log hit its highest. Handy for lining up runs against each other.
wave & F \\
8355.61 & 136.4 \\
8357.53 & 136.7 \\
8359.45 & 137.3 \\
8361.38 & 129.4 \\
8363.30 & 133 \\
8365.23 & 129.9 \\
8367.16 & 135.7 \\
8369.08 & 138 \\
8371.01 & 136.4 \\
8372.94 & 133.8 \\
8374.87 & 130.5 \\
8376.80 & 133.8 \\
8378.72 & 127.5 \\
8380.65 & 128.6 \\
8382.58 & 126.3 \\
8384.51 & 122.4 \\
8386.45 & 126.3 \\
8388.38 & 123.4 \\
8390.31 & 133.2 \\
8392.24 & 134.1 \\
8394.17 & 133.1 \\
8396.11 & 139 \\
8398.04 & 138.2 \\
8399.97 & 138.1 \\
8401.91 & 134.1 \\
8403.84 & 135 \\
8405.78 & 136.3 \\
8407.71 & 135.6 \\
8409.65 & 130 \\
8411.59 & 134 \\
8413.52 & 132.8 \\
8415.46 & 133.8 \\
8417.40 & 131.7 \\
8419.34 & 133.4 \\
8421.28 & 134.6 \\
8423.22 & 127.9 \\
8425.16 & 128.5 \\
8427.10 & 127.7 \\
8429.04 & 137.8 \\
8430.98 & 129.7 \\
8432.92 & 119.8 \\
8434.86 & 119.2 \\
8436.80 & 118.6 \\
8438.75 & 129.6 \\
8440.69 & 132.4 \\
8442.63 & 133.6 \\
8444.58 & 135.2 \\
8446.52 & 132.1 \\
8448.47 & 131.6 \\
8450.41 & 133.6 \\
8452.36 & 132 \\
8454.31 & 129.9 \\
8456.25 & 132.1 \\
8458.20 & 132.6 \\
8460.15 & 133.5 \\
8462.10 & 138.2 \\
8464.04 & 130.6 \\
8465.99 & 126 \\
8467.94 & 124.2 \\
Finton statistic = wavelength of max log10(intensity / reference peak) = 8396.11 A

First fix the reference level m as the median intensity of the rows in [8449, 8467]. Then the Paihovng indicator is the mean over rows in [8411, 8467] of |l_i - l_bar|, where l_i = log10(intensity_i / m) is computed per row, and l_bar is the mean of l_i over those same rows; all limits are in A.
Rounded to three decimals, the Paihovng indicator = 0.012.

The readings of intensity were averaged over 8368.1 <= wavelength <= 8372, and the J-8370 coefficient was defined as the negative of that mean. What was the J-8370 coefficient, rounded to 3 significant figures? -137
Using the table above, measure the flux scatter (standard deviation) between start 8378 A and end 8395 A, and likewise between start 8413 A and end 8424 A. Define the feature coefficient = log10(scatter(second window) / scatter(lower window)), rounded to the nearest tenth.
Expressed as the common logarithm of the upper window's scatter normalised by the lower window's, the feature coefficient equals -0.3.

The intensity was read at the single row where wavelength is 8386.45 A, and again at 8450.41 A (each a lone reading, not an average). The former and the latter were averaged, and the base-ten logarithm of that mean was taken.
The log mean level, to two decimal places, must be 2.11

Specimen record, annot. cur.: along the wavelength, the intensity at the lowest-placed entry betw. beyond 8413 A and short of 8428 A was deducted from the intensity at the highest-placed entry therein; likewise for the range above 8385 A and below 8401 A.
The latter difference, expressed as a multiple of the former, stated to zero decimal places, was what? -2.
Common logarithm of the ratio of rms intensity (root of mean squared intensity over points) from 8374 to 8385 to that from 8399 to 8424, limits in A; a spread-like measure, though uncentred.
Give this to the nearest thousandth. -0.018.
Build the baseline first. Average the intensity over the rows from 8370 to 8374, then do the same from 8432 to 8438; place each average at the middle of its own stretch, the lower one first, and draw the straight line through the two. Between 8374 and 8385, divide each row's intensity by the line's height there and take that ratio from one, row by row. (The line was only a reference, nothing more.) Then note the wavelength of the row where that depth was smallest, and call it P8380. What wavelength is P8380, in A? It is 8376.80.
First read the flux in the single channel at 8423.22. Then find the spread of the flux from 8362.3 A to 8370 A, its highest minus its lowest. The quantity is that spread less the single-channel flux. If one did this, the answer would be -120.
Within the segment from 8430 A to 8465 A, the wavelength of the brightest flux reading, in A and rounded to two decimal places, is 8462.10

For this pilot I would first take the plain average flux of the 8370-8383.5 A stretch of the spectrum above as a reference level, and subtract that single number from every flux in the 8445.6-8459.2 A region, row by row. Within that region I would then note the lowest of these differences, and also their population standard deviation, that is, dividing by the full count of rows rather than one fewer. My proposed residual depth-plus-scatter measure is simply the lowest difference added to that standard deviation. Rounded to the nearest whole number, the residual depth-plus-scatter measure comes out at 0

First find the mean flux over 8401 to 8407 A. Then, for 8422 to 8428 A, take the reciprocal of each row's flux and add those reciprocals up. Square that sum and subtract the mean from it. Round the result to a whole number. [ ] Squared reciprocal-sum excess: -135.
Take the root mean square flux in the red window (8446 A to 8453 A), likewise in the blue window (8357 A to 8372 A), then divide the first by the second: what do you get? 0.98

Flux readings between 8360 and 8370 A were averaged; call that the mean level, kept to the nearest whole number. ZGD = 133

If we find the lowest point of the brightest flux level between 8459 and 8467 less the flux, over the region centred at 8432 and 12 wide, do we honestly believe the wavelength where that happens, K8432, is 8429.04 A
